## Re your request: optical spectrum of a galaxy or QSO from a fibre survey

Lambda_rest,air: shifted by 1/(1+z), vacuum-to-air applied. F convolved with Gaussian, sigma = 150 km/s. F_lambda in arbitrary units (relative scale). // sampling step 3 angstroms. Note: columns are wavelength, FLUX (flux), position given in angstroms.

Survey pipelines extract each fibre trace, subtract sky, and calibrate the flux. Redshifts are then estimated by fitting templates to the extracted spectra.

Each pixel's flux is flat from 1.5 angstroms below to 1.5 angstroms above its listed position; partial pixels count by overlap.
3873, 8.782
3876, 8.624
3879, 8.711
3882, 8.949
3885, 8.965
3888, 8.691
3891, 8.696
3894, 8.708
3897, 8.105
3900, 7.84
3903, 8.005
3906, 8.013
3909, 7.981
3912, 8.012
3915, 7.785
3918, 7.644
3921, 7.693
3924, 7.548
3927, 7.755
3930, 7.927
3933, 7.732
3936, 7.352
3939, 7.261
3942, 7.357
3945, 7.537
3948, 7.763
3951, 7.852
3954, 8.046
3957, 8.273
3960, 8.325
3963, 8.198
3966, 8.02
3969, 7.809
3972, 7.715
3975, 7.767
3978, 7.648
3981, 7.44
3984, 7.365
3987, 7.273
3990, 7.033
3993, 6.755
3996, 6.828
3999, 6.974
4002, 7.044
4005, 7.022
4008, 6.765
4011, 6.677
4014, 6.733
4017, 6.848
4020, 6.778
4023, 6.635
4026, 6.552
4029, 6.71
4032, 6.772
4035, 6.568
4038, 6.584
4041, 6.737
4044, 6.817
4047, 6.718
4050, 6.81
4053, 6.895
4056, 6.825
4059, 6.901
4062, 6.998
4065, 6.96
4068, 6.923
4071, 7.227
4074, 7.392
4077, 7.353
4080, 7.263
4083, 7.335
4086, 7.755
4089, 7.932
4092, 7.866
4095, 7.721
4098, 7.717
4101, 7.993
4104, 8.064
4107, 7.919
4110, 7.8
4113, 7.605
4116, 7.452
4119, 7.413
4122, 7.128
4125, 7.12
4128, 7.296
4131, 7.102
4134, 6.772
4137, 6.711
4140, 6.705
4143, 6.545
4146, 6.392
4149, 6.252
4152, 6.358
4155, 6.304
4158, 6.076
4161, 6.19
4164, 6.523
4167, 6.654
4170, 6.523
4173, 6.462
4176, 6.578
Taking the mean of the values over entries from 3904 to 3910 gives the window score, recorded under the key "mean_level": 8.0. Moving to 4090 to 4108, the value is 7.9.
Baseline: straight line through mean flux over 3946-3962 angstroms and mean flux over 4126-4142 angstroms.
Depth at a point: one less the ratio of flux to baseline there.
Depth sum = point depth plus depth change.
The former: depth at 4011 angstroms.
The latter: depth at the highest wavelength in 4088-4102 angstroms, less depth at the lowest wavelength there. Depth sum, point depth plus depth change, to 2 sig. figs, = 0.11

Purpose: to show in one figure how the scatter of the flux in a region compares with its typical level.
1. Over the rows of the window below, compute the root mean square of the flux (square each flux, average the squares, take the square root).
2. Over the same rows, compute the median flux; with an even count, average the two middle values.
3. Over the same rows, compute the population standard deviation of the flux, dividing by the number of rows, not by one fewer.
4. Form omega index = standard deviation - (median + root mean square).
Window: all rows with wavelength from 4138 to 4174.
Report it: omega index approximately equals -12.7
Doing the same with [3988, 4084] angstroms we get -13.5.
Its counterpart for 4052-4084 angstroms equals -13.9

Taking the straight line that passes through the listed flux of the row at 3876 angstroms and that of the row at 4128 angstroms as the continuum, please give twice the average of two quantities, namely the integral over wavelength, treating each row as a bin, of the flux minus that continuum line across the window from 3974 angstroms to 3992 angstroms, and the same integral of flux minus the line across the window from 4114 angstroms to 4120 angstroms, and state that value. -11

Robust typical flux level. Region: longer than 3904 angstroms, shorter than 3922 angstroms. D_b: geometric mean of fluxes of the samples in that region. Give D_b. 7.85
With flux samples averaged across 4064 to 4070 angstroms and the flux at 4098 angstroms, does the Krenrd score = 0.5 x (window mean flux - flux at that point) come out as -0.4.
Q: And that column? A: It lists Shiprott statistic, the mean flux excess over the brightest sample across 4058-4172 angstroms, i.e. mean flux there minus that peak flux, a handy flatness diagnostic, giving -0.95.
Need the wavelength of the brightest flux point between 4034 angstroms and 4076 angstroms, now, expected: 4074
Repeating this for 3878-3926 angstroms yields 3885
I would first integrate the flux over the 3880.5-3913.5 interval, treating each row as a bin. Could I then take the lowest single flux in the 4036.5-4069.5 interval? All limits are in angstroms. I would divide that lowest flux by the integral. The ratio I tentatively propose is 0.0239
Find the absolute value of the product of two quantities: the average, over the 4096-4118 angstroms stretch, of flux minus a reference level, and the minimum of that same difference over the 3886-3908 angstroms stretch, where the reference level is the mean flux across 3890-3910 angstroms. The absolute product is 0.14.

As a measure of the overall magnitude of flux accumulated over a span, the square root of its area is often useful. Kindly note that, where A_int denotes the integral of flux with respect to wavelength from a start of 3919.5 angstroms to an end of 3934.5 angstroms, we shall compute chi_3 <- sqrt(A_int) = 11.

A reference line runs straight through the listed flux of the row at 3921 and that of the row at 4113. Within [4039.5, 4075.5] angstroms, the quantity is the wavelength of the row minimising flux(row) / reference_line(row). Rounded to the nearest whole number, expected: 4047 angstroms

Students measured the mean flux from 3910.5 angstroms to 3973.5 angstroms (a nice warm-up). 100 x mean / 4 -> 195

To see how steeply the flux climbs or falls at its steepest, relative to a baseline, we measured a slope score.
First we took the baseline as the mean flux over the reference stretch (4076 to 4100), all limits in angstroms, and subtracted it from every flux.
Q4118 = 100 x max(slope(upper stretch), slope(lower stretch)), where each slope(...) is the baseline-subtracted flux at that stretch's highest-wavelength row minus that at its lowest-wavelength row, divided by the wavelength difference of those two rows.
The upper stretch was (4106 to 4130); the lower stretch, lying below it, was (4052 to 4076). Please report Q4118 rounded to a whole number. 2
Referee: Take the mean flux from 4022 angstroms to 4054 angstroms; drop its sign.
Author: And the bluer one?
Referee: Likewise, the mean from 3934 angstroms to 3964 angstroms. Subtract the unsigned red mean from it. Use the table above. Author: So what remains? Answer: 1.1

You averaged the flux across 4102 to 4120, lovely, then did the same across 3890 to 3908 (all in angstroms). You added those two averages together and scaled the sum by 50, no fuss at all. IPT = 797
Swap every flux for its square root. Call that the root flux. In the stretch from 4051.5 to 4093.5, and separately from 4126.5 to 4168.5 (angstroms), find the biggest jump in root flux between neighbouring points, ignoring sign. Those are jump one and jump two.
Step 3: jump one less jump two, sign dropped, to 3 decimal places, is 0.010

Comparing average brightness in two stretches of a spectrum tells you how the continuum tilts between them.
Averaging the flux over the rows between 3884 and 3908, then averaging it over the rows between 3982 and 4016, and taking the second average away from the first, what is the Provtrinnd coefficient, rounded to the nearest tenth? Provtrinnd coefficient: 1.4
